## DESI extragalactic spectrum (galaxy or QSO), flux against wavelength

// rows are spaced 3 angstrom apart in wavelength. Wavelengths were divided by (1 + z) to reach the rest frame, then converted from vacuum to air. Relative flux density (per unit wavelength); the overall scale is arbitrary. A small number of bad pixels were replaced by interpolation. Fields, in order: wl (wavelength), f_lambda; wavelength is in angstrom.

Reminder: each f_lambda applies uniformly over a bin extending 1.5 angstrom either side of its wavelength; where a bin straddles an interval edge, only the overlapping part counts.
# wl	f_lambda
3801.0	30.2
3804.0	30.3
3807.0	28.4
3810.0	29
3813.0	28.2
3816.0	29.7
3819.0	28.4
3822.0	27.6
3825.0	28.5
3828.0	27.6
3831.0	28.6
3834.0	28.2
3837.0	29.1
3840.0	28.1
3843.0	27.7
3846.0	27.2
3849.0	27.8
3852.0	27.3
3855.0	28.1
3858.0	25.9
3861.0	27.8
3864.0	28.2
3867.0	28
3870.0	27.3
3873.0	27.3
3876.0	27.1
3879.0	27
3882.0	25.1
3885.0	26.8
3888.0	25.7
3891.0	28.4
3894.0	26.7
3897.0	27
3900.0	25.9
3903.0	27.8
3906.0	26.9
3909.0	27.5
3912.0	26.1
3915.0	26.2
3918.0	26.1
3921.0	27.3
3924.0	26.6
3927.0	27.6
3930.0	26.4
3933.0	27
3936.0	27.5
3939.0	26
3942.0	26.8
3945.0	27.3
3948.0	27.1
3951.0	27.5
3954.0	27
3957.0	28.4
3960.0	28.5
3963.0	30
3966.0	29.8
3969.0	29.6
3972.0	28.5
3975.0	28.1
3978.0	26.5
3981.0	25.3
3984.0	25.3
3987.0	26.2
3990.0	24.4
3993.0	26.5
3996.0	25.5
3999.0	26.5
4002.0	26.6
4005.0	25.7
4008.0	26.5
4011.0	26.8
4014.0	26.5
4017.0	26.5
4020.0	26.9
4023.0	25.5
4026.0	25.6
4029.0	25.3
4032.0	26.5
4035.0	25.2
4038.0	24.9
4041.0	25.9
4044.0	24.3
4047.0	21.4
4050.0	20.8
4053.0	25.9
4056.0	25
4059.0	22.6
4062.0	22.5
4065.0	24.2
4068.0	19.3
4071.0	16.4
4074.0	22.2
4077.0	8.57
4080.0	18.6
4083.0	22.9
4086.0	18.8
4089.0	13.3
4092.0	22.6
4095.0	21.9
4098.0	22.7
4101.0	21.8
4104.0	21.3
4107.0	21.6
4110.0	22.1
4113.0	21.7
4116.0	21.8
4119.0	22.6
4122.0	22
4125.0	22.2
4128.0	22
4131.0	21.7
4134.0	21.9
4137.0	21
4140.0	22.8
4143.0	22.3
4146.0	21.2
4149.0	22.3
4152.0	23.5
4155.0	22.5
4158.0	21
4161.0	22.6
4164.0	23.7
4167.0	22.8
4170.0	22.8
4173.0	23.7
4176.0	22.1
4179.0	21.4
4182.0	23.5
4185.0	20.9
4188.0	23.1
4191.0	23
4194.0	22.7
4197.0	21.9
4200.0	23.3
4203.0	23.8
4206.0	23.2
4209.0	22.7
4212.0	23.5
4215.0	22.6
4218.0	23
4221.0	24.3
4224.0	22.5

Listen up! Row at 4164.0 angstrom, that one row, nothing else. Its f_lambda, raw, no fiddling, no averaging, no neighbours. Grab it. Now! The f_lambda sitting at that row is 23.7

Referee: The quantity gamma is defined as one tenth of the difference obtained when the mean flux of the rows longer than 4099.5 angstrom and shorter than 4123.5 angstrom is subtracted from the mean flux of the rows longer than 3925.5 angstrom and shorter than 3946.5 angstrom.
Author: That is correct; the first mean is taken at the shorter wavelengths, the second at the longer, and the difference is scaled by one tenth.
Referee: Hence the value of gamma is 0.51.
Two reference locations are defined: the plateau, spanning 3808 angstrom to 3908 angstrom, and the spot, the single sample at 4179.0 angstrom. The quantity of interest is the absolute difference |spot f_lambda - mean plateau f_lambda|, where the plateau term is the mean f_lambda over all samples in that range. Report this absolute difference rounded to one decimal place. 6.2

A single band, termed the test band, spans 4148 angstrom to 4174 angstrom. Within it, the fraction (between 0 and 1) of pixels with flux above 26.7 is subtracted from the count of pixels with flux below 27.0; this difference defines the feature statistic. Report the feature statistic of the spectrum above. 9.0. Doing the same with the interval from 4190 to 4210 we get 7.0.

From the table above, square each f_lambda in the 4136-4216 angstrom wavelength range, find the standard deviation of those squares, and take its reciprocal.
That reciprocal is 0.026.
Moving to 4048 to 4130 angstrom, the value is 0.008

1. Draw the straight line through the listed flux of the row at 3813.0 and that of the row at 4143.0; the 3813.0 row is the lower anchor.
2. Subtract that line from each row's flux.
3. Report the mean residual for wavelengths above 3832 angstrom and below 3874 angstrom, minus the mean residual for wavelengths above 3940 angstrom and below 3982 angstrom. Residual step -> -2.1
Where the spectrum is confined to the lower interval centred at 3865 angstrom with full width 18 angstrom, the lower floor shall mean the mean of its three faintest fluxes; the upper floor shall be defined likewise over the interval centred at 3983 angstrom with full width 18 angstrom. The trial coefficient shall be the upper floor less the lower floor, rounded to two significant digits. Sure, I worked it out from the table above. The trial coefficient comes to -1.8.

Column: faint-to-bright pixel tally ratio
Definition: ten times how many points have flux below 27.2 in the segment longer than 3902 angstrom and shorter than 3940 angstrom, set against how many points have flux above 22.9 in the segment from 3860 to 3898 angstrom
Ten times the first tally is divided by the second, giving 6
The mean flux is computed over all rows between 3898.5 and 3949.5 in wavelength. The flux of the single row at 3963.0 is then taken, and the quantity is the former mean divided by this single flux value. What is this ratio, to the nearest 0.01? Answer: 0.89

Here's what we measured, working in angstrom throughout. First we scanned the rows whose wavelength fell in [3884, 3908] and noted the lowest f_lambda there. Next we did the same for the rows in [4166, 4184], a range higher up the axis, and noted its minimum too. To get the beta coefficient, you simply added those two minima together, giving 47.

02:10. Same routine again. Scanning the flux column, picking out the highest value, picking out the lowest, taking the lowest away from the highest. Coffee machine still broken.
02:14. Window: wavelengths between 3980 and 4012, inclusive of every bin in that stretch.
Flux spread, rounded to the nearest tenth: 2.4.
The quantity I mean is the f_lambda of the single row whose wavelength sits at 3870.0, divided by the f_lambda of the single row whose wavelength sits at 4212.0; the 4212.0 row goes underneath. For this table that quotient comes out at 1.16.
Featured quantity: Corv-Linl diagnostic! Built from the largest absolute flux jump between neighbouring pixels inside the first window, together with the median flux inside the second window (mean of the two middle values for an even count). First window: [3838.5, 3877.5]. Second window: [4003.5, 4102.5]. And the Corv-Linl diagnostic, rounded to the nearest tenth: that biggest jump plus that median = 26.4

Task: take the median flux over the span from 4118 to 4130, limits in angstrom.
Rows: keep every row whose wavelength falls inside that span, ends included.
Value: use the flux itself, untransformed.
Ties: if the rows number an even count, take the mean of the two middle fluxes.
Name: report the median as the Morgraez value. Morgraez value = 22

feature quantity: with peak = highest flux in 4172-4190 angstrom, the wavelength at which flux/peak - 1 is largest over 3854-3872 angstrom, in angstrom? 3864.0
